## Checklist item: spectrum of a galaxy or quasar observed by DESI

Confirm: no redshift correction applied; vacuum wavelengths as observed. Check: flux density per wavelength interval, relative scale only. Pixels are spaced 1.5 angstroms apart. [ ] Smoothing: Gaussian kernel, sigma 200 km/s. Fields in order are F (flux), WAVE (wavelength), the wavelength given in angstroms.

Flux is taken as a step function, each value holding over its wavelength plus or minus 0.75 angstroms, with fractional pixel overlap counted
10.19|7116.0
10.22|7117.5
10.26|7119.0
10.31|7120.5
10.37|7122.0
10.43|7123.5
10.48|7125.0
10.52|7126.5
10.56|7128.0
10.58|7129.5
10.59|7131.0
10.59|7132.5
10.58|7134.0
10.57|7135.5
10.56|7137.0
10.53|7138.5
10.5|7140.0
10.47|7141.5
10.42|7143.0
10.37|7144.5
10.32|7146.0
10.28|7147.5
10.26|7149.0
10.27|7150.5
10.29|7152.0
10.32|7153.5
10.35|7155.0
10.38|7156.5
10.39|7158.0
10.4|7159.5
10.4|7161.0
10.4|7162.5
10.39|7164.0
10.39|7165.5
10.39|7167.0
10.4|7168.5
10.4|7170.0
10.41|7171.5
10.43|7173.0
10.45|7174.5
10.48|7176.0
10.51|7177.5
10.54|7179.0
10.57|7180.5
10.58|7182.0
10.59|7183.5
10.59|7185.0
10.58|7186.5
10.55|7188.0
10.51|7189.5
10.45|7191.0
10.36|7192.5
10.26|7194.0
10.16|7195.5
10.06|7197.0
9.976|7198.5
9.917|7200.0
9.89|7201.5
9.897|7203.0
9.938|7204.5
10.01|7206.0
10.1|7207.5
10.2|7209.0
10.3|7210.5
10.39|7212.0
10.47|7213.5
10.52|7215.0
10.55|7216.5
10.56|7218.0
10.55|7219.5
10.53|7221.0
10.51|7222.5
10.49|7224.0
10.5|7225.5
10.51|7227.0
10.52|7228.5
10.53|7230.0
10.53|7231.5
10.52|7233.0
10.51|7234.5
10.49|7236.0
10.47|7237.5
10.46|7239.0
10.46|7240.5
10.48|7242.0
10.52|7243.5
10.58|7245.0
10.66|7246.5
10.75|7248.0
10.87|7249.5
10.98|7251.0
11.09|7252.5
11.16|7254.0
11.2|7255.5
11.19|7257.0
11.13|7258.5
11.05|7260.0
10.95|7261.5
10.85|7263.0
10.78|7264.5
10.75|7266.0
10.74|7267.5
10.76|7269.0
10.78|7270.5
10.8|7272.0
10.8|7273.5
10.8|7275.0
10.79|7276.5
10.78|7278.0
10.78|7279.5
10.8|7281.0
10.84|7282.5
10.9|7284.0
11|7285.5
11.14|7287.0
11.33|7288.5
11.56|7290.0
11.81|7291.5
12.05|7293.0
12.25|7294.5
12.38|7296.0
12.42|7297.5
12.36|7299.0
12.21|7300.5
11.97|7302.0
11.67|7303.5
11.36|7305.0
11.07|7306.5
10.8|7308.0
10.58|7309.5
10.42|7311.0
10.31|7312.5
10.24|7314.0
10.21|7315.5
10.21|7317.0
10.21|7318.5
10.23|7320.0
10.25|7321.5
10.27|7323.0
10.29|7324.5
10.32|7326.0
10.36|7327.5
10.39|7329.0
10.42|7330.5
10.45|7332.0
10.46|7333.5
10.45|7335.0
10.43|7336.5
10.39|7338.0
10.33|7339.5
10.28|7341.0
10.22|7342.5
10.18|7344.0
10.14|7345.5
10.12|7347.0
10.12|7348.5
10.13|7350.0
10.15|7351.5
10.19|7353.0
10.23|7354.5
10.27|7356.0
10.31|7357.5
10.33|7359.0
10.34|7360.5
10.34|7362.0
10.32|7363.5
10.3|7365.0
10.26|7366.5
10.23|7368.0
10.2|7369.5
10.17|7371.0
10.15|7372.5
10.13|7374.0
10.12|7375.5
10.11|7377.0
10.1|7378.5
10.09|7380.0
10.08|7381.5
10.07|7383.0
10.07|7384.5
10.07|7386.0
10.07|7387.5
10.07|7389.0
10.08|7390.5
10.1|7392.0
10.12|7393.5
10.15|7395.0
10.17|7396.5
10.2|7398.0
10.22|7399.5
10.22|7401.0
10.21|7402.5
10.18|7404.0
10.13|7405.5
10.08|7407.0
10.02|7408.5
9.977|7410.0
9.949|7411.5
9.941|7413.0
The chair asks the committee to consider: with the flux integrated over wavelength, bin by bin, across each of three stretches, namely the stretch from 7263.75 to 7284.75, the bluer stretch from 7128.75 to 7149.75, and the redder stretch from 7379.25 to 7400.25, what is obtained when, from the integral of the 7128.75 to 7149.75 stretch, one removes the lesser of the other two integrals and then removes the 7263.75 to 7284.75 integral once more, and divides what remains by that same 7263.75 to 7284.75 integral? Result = -0.967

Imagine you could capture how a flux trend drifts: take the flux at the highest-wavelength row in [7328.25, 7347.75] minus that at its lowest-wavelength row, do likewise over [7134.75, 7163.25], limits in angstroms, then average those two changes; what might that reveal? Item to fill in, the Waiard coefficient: -0.22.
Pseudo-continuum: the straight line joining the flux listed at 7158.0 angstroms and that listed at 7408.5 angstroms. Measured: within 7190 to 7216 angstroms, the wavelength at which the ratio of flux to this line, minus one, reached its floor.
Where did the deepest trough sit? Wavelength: 7201.5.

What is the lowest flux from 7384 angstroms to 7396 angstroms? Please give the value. 10.07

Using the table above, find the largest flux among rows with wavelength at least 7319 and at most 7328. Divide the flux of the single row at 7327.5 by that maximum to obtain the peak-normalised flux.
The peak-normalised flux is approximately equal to 1.00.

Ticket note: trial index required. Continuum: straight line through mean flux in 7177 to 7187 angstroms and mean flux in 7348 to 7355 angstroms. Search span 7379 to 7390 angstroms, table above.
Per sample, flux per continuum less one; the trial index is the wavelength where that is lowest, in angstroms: 7383.0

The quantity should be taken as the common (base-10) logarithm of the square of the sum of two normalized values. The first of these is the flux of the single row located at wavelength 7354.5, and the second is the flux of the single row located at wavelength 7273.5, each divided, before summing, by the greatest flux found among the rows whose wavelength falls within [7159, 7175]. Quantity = 0.61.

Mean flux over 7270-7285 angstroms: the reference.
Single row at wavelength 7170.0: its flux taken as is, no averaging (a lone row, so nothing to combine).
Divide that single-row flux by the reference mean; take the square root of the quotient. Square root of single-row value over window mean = 0.98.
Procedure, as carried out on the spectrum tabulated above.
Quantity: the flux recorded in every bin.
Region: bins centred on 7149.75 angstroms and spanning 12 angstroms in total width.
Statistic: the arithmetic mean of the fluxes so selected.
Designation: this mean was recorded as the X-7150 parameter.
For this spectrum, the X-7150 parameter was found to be 10.3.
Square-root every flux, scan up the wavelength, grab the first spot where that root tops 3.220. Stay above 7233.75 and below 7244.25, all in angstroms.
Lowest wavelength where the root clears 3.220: 7234.5 angstroms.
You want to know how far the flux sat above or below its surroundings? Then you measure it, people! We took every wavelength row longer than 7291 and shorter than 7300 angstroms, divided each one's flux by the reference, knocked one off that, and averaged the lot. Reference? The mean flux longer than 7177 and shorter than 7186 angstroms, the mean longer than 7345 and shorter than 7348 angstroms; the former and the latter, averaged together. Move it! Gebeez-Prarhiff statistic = 0.18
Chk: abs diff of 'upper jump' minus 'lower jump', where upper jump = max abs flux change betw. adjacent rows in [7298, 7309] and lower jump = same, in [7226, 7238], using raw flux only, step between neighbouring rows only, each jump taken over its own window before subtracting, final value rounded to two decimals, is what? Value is 0.29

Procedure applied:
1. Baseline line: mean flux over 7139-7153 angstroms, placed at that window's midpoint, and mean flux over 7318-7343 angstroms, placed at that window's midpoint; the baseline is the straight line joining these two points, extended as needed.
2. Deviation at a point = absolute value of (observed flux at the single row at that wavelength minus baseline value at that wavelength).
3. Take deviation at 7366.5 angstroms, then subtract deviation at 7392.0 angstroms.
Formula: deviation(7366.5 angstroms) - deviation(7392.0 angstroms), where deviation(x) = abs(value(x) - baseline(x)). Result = -0.16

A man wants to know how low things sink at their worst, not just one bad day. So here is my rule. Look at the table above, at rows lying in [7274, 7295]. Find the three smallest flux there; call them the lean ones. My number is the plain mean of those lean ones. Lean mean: 10.8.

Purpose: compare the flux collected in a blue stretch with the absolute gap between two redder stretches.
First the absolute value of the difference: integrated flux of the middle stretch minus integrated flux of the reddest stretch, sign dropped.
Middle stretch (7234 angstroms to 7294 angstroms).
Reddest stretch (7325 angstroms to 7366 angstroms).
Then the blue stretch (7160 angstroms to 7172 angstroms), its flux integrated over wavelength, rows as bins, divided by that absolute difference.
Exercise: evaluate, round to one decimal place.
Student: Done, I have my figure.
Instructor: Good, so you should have 0.5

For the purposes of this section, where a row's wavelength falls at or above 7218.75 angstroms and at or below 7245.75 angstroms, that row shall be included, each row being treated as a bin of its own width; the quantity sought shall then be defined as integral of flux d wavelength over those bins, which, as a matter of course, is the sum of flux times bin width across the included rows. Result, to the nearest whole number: 284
